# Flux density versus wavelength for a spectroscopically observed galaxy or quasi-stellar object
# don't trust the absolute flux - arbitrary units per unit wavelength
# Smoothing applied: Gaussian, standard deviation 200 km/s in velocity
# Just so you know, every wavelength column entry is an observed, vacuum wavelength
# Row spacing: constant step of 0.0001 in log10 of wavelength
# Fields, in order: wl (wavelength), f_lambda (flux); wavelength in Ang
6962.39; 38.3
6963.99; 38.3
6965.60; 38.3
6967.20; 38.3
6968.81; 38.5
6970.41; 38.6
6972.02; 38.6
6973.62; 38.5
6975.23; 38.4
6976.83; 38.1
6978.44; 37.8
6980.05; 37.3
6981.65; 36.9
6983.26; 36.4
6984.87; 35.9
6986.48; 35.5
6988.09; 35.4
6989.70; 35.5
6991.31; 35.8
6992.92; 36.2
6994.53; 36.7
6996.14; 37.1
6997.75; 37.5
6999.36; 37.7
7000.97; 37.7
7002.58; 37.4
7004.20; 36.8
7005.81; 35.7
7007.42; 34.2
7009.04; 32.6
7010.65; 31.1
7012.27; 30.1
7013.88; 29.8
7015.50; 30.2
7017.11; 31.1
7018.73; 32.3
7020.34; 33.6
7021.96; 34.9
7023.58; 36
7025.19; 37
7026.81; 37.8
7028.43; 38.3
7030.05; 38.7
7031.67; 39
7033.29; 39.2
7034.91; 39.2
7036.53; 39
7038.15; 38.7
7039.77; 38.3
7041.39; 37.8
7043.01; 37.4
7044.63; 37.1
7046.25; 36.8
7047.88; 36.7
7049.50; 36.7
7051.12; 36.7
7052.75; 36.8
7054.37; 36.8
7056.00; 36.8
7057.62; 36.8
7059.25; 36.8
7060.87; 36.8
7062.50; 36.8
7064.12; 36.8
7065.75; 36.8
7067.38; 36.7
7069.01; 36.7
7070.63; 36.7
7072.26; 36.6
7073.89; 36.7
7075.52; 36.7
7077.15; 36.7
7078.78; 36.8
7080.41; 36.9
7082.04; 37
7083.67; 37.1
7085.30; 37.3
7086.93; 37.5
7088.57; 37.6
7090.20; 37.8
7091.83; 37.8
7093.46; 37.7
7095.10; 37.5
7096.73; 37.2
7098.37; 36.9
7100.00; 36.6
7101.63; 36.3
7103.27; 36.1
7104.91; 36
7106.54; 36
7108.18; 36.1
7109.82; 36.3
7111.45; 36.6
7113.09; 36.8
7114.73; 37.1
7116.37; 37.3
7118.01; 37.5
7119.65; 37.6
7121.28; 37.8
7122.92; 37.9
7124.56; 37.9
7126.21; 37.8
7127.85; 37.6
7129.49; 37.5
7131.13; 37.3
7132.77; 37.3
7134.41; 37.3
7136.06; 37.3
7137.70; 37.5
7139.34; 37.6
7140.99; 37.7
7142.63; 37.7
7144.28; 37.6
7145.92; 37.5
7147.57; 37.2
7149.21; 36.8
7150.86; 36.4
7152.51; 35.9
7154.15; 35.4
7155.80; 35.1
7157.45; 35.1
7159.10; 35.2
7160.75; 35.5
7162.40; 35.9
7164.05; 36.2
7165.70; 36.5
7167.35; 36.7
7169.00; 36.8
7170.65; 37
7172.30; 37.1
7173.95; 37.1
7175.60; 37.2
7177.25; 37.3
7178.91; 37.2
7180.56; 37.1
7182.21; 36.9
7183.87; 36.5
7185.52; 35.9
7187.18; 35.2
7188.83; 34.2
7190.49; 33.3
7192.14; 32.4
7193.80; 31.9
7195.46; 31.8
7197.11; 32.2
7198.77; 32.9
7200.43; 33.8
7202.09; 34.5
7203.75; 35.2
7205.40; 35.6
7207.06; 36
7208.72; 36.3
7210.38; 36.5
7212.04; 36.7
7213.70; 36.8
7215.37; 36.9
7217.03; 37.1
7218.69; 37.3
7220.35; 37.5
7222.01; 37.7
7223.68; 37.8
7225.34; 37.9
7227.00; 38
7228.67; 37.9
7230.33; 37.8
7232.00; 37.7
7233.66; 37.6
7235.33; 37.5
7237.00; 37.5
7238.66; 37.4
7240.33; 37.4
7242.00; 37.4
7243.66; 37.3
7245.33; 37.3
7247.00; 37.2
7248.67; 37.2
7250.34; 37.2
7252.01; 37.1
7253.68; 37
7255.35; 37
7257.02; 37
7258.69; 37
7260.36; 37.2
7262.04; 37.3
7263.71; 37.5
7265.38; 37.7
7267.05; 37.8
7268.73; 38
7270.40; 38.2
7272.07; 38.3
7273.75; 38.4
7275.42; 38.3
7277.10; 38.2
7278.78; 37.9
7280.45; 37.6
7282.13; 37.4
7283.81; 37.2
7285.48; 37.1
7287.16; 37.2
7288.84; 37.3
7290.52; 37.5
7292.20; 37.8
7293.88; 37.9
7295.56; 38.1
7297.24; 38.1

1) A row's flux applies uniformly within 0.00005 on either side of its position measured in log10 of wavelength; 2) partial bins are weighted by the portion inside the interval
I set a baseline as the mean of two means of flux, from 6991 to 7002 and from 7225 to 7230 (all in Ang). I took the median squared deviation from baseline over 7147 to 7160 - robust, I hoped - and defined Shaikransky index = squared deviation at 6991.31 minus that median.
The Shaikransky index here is -1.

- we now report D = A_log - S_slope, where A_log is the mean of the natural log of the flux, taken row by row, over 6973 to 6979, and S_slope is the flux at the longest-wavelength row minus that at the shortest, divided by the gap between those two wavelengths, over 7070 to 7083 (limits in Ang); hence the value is 3.62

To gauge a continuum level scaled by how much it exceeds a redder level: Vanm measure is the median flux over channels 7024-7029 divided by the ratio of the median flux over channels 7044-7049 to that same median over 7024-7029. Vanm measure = 38.8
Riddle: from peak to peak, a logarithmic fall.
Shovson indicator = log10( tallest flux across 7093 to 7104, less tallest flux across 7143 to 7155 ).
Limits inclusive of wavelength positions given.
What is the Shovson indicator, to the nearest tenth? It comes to -1.0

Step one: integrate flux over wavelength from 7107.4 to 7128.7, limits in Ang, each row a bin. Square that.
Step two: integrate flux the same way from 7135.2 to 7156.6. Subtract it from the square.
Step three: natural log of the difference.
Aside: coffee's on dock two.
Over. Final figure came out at 13.4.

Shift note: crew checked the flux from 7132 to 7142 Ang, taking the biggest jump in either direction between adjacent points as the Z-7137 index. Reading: 0.20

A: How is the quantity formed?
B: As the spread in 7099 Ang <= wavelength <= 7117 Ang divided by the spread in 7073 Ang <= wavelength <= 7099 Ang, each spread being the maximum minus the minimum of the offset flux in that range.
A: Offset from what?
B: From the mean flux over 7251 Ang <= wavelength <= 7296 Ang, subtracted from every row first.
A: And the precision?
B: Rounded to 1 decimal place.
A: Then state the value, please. 1.2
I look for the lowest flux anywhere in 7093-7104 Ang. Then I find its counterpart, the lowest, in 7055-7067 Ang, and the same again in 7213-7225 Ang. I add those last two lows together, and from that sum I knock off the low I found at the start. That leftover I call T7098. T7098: 37.5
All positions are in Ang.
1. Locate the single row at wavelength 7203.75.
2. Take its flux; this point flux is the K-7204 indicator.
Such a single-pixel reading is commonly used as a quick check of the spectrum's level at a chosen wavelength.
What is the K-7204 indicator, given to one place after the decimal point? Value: 35.2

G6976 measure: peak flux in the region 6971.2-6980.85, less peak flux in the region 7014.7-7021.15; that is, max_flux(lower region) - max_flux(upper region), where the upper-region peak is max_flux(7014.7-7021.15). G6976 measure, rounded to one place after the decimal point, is 5.0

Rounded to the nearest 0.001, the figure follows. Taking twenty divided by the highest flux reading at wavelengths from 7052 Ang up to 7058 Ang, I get 0.543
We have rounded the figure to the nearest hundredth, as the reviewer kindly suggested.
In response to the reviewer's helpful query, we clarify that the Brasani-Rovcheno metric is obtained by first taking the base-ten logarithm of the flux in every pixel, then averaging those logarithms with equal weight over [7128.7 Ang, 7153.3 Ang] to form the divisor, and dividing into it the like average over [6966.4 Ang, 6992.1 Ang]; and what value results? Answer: 1.00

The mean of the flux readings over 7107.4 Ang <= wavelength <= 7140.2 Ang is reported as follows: 37.3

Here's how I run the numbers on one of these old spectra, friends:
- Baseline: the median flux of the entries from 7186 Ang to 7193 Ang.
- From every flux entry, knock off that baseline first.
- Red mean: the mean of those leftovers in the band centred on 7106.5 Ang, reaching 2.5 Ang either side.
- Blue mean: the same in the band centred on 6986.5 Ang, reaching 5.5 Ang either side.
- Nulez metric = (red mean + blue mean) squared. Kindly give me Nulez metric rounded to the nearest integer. 20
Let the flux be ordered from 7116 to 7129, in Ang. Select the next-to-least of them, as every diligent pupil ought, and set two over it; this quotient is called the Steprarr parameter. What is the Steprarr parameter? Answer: 0.0533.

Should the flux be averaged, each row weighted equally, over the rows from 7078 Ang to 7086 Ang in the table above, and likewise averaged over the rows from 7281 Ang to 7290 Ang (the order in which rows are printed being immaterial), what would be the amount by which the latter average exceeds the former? 0.2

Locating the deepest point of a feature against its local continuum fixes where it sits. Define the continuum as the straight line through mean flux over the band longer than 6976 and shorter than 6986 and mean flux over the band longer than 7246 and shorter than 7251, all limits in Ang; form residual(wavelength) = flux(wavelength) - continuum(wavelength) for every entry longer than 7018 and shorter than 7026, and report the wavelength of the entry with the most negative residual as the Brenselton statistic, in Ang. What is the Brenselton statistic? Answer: 7018.73 Ang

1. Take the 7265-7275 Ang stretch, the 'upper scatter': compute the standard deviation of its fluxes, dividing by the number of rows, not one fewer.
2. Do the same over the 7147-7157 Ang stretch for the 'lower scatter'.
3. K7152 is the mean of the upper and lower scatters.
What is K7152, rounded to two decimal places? 0.50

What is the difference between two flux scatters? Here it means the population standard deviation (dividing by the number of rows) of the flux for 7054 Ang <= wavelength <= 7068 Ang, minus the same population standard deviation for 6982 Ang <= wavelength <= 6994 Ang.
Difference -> -0.32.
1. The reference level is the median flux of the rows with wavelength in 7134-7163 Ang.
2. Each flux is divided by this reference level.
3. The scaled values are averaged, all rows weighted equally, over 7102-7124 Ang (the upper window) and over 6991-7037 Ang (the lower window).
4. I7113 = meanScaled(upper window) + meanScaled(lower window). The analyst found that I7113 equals 1.96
